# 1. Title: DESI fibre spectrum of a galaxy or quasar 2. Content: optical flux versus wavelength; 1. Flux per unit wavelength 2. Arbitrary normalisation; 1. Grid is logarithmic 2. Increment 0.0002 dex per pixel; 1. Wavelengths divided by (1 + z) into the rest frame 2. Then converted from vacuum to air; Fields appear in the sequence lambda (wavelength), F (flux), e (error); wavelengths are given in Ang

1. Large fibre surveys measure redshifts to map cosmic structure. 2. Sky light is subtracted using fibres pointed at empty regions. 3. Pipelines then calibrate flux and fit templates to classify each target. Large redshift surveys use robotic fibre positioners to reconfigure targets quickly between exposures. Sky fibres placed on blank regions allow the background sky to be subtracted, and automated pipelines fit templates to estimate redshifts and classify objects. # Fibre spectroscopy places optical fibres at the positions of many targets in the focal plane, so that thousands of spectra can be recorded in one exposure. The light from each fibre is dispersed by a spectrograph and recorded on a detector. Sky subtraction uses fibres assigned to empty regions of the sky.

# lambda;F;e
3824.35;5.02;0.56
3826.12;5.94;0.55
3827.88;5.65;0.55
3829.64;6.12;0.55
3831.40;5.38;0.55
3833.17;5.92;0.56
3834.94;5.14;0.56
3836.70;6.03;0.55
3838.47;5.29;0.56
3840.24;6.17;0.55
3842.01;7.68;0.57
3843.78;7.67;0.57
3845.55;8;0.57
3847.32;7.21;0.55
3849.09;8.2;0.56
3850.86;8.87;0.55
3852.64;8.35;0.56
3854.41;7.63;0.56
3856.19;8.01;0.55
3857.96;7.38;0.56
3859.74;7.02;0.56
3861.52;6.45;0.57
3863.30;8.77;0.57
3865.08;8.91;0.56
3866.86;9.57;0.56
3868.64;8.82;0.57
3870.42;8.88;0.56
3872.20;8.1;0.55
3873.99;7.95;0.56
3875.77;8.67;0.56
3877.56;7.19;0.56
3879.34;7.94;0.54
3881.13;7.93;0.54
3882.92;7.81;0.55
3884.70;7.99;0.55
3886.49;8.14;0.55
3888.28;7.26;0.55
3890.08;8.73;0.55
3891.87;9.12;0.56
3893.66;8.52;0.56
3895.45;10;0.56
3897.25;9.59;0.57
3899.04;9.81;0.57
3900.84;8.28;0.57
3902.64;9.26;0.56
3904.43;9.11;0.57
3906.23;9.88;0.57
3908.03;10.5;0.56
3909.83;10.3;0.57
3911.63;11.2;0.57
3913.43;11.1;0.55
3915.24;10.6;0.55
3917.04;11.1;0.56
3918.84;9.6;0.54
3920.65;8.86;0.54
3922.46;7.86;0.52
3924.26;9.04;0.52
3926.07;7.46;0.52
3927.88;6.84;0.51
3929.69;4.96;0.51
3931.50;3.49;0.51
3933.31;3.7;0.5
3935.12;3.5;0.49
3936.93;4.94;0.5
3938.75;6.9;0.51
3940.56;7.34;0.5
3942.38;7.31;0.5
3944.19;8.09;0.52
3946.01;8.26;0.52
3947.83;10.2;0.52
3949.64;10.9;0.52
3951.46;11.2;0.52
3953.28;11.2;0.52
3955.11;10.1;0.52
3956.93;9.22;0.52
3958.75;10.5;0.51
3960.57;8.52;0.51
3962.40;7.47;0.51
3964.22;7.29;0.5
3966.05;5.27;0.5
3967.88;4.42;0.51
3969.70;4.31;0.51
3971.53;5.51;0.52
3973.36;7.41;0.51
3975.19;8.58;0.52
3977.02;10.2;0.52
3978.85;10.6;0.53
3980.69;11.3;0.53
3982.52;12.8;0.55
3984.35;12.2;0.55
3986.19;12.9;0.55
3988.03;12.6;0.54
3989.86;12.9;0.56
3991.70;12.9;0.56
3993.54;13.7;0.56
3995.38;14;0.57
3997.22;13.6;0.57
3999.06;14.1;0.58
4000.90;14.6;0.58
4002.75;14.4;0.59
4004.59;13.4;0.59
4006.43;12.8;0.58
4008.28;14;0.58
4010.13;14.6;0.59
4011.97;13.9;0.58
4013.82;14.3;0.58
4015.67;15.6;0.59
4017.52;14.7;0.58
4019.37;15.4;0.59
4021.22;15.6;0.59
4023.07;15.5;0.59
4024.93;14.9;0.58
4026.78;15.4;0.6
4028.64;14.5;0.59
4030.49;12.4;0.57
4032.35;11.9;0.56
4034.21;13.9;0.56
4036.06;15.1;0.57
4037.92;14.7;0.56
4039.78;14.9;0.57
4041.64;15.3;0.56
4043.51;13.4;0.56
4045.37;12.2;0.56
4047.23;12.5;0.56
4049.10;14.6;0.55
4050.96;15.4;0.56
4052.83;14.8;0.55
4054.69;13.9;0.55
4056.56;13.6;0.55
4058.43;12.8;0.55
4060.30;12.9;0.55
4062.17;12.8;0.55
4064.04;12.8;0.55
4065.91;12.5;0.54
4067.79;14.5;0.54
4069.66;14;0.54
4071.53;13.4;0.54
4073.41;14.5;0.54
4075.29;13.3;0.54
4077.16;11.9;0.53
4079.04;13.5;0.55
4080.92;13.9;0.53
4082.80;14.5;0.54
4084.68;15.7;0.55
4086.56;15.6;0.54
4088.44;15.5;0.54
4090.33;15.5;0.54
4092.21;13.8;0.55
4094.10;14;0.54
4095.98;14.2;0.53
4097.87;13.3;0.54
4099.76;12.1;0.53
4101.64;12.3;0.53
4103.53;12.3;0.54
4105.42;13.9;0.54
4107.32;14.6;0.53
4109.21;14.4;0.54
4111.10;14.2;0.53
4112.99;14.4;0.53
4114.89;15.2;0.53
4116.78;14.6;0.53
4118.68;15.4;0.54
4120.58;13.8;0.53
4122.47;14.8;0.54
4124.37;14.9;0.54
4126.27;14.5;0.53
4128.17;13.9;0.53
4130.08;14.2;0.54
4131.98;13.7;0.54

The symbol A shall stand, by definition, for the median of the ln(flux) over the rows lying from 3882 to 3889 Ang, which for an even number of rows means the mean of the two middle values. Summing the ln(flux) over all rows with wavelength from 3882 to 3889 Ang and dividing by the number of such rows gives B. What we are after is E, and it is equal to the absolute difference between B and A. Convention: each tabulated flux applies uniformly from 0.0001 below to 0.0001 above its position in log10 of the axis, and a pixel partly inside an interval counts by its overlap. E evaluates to 0.0136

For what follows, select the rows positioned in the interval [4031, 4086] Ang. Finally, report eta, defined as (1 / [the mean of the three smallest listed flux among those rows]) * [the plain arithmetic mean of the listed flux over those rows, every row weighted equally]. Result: 1.15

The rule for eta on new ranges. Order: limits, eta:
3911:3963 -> 2.34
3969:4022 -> 2.18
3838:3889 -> 1.32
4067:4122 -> 1.16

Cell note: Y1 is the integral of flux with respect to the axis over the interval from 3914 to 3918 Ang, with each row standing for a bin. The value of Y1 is 43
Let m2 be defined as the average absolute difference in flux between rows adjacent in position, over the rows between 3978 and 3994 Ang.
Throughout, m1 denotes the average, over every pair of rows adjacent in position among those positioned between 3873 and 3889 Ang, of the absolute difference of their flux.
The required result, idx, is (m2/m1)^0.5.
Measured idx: 1.07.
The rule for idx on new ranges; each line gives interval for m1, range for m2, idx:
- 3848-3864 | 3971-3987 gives 1.18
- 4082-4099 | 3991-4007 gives 0.99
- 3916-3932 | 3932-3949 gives 0.84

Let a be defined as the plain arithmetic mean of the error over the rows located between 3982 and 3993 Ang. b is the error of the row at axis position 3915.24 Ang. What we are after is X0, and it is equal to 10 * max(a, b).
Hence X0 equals 5.52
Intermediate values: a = 0.552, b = 0.550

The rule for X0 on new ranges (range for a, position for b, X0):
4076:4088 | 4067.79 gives 5.40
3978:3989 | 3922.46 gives 5.42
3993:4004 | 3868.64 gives 5.75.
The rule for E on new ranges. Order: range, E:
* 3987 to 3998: 0.0021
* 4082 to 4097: 0.0108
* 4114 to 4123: 0.0034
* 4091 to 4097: 0.0001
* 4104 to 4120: 0.0055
